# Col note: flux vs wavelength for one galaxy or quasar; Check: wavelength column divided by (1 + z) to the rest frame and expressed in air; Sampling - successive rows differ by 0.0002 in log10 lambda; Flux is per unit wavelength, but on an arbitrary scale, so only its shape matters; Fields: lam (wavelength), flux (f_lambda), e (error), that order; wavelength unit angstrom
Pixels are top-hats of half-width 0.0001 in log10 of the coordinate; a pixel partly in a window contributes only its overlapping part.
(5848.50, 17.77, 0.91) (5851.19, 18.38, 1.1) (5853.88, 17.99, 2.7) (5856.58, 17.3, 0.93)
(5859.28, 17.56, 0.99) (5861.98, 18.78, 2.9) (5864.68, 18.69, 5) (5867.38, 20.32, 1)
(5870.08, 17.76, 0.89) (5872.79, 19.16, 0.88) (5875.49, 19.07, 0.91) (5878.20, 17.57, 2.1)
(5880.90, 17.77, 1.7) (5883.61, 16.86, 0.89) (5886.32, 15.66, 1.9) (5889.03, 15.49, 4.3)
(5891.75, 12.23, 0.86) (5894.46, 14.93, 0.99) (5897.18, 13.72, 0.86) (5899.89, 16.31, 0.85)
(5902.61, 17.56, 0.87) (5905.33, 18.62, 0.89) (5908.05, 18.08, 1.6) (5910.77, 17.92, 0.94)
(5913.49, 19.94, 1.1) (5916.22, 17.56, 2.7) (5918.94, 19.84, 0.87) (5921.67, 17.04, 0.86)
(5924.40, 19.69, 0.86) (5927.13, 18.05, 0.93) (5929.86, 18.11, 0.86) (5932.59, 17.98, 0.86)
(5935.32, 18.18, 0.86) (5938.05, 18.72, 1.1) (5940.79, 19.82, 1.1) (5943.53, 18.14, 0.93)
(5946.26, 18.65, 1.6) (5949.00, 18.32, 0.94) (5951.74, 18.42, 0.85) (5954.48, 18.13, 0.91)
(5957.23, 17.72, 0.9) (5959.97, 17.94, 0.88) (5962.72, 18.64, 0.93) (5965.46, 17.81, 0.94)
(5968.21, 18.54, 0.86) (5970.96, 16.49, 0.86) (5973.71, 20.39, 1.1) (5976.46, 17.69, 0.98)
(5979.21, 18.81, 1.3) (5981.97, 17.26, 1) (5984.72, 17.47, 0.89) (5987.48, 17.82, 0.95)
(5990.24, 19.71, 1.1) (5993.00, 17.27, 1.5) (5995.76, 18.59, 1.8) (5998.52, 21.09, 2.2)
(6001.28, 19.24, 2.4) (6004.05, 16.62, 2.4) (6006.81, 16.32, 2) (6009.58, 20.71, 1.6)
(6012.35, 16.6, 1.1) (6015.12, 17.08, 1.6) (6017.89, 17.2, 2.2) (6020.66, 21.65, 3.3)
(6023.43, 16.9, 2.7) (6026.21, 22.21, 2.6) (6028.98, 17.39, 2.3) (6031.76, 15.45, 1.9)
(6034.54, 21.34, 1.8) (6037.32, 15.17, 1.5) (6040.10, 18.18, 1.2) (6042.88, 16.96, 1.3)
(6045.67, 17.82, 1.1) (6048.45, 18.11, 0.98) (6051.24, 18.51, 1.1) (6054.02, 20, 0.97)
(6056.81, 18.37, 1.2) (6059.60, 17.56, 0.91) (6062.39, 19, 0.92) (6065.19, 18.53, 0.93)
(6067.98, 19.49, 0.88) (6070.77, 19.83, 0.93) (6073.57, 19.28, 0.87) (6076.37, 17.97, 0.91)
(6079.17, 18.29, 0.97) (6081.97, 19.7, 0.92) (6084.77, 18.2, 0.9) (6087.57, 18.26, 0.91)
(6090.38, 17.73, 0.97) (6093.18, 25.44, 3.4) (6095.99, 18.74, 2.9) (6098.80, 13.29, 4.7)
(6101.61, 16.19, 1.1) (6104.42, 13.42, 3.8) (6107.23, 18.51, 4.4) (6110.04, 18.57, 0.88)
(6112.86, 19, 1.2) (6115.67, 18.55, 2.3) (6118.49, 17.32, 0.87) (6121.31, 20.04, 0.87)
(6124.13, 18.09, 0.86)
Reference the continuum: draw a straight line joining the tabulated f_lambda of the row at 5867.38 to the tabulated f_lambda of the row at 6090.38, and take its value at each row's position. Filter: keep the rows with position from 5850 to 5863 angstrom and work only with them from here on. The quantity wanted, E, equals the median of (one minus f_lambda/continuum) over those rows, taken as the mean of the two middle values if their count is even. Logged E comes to 0.12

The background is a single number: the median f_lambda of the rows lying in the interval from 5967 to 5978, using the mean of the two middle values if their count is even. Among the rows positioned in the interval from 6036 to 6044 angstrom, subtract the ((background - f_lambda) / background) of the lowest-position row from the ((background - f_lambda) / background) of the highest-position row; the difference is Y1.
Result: -0.10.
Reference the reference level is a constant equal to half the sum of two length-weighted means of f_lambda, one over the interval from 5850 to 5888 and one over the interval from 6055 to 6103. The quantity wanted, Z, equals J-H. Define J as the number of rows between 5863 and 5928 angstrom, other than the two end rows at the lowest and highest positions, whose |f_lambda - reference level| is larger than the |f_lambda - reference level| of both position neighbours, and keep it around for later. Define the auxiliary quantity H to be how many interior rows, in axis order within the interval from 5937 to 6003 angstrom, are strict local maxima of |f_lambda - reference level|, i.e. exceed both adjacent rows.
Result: -1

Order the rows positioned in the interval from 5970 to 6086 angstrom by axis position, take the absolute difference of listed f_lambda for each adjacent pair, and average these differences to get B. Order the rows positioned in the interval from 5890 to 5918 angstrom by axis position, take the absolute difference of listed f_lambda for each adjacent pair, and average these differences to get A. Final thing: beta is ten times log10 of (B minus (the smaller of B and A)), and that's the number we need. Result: -3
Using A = 1.5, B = 2.0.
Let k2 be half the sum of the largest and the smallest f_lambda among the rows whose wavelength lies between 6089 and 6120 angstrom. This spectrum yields 19.4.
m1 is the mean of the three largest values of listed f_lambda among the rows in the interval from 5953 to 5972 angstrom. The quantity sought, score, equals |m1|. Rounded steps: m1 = 18.4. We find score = 18.4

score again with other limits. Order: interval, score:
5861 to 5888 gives 19.5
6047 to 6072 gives 19.8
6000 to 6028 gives 21.5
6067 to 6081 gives 19.5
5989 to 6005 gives 20.0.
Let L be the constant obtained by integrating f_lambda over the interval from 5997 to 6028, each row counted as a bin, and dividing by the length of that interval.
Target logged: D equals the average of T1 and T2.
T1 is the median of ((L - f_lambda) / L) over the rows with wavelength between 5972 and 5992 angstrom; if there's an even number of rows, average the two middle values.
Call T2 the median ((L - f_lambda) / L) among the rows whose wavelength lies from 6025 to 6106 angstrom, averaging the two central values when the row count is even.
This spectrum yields 0.0342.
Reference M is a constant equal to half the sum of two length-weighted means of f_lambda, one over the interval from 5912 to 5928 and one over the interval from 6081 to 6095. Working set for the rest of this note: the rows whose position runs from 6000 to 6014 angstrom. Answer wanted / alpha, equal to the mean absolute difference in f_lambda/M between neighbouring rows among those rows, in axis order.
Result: 0.15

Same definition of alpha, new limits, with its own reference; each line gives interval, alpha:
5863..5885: 0.06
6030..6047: 0.18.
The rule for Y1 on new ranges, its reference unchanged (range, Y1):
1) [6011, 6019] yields -0.03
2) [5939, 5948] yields 0.06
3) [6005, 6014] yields -0.02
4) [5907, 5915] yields -0.10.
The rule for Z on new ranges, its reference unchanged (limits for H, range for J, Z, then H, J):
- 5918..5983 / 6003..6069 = 0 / 7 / 7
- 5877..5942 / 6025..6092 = 0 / 6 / 6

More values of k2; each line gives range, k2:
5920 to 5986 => 18.4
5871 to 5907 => 15.7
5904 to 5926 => 18.5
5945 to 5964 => 18.2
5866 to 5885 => 18.6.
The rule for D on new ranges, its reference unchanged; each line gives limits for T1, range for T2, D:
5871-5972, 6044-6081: 0.0214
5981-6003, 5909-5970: 0.0266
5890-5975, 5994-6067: 0.0295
